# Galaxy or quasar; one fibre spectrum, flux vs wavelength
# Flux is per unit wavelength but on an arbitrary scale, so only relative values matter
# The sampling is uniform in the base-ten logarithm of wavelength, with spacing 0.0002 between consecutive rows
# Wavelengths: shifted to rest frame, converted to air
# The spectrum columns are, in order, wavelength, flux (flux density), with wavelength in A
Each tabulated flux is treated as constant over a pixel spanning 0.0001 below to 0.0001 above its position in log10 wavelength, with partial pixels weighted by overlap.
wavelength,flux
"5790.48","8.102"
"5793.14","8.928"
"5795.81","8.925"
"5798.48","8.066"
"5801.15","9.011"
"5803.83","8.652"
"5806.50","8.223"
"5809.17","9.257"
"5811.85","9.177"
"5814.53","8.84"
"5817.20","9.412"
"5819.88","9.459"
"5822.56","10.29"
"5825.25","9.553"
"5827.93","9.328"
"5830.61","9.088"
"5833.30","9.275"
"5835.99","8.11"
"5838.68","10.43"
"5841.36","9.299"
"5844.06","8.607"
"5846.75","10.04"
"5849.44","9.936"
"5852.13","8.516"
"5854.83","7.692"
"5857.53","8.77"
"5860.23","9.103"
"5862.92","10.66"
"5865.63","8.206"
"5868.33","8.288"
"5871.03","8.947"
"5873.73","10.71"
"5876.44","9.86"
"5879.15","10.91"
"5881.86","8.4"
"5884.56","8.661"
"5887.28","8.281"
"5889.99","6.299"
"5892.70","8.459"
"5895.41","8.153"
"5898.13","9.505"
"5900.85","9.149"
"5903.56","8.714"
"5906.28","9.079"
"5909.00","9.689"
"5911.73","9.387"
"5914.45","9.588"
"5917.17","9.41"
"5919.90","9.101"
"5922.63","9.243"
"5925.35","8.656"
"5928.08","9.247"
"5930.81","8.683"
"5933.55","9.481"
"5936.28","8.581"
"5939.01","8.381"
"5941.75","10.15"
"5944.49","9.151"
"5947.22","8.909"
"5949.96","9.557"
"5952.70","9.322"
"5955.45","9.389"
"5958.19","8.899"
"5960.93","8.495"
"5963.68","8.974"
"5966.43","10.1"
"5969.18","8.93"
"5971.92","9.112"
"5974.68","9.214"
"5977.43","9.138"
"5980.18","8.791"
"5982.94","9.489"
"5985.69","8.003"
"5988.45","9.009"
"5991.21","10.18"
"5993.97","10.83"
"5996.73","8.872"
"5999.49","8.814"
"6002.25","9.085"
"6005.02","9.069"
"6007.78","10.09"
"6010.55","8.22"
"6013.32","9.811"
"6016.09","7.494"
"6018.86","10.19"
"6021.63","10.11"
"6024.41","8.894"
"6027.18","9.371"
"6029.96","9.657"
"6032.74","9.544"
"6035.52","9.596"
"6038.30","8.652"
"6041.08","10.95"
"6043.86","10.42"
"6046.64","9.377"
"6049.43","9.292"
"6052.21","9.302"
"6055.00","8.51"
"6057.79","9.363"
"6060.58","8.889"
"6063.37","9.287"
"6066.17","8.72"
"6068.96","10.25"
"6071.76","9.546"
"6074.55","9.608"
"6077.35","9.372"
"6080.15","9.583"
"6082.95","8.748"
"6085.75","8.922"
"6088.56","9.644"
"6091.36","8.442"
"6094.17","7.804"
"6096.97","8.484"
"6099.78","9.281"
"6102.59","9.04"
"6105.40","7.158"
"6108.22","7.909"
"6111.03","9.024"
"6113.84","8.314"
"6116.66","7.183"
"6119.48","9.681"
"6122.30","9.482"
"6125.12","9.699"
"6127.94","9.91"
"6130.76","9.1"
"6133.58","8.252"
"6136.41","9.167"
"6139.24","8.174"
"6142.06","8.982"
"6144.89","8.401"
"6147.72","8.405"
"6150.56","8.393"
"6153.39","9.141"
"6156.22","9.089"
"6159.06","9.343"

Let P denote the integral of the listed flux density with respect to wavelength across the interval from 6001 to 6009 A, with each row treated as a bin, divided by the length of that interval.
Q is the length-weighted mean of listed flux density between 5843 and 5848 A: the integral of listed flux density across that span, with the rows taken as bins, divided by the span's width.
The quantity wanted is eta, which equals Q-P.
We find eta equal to -0.1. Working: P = 9.41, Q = 9.4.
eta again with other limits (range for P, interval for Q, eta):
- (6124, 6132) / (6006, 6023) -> -0.3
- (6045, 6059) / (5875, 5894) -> -0.5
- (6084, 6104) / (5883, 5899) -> -0.6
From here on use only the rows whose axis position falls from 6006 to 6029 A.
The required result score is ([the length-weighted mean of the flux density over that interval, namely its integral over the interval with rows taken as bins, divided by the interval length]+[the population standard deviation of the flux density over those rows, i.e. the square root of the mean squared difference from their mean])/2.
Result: 5.1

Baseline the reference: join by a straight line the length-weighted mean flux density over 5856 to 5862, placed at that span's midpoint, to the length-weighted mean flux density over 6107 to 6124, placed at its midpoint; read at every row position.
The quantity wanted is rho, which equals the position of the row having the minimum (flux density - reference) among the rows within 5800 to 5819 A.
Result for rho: 5806.50 A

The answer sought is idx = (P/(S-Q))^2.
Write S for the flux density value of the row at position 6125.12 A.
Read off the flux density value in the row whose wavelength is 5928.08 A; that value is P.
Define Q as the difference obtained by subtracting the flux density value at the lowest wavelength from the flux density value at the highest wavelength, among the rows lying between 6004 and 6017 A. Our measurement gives 0.67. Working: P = 9.247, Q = -1.6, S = 9.699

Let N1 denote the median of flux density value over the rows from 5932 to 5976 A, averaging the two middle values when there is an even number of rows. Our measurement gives 9.13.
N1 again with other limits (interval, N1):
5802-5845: 9.27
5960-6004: 9.05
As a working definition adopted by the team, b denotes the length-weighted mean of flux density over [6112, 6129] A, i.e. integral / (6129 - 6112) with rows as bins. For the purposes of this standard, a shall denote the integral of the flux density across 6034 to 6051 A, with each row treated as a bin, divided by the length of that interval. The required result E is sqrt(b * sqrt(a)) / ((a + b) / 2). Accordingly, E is 0.566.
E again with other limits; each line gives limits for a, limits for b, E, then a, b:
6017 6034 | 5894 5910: 0.568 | 9.57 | 9.03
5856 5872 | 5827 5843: 0.578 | 8.98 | 9.24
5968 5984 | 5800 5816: 0.576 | 9.11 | 8.86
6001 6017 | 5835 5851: 0.577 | 9.00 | 9.43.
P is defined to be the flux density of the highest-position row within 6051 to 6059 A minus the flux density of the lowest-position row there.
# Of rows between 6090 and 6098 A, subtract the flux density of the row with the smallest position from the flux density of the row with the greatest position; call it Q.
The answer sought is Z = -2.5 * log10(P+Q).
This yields 2.5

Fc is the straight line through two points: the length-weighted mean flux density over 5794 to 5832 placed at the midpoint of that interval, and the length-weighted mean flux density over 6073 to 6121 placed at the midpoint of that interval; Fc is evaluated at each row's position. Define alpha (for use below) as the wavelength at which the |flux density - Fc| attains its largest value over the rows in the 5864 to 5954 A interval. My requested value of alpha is 5889.99 A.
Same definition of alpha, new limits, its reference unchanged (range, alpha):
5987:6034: 5993.97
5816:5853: 5838.68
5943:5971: 5966.43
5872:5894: 5889.99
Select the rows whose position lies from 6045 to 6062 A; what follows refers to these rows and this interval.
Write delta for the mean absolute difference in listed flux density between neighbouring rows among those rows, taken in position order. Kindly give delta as 0.4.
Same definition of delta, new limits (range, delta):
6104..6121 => 1.2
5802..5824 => 0.5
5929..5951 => 0.8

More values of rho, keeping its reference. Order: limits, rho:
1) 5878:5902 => 5889.99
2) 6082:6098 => 6094.17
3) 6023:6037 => 6024.41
